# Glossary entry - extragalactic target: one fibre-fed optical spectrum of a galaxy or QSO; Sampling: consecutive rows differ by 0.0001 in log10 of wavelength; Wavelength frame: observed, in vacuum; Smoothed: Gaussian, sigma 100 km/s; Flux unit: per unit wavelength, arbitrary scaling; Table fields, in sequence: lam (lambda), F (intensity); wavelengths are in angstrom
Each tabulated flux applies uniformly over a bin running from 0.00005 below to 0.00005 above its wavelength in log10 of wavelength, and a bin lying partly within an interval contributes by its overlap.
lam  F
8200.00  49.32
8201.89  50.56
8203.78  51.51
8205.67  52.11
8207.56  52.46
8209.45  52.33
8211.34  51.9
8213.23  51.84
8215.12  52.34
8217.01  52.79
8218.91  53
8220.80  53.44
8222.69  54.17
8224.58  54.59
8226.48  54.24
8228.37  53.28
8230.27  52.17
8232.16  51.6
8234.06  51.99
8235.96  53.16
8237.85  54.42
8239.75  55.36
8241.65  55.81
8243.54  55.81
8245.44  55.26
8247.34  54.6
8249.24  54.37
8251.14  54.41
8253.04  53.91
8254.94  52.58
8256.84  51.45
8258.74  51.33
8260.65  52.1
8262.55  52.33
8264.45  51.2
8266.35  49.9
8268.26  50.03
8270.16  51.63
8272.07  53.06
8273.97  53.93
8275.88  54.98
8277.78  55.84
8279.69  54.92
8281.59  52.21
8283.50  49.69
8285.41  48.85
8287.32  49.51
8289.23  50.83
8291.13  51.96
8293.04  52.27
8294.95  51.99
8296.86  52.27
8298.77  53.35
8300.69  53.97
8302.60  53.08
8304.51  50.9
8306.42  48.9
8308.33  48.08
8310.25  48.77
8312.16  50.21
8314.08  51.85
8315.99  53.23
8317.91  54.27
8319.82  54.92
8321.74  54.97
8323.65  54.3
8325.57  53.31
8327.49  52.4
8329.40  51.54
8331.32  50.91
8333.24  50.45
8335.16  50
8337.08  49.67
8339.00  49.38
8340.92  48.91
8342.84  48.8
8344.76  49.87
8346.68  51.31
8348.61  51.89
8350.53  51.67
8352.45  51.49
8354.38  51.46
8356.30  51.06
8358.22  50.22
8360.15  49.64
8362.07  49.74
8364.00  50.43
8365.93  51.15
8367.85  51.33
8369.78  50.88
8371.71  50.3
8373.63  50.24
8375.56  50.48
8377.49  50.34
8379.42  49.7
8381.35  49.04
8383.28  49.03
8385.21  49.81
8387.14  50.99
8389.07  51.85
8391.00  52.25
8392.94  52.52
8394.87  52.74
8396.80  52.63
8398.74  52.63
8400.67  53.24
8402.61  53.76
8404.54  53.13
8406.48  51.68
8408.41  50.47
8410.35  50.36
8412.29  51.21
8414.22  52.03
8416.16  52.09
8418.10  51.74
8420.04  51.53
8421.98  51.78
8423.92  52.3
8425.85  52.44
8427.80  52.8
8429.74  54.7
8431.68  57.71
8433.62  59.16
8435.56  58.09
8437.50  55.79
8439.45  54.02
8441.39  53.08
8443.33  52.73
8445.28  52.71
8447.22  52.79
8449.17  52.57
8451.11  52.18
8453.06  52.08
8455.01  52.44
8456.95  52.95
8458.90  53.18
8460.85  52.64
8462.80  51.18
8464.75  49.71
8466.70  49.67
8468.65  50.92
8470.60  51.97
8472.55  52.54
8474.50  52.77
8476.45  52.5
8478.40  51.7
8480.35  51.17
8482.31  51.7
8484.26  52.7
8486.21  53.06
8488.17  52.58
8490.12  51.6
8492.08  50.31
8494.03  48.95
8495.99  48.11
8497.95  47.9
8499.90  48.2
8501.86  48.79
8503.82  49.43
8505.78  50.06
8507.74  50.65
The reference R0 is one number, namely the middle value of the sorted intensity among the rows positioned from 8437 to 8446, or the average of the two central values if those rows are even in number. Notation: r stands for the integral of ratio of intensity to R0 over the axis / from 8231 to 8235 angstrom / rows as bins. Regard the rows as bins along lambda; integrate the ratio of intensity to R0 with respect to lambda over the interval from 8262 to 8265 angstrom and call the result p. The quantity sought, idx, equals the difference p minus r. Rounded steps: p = 2.93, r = 3.9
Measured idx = -0.98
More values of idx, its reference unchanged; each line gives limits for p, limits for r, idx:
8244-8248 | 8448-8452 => 0.20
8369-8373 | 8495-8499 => 0.20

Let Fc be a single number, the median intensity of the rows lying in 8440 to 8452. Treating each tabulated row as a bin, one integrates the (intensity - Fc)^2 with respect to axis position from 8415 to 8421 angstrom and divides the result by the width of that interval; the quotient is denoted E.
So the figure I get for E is 1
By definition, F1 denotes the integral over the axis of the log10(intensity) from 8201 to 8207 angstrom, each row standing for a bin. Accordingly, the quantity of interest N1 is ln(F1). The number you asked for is 2.329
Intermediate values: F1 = 10.3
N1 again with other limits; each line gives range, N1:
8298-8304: 2.337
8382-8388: 2.321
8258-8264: 2.331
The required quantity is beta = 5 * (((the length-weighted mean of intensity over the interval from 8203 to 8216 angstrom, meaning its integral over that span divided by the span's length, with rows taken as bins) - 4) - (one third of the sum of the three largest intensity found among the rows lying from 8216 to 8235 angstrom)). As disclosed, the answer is -31.3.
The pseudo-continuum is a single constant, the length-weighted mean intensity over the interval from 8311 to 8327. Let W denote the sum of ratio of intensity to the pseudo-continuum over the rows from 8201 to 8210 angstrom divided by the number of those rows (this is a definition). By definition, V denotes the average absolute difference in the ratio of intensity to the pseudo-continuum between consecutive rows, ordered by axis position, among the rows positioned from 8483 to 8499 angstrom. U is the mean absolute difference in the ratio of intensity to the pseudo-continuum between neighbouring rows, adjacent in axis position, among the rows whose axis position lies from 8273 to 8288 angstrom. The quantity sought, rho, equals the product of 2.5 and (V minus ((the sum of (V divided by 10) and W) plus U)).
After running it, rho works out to -2.46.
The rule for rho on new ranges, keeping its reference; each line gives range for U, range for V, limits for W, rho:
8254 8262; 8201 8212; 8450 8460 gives -2.48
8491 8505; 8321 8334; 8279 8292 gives -2.40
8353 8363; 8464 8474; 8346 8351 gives -2.41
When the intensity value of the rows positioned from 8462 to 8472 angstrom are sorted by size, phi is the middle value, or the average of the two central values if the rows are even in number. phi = 50.9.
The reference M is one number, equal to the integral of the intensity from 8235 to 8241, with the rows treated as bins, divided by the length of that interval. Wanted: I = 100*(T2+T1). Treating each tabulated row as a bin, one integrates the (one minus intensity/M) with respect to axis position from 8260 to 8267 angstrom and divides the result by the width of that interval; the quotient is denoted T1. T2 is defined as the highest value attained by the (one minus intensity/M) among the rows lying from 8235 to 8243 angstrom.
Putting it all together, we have 8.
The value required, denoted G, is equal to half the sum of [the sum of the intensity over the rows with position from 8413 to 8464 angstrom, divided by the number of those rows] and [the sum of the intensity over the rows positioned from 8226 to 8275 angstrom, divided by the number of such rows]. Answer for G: 53.2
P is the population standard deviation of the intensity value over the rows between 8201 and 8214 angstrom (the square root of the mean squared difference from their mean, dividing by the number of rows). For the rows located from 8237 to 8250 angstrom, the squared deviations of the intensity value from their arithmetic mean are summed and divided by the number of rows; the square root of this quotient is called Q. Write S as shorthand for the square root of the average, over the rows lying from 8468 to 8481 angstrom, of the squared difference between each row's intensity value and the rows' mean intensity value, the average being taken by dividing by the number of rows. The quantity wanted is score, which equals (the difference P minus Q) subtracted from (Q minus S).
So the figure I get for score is -0.1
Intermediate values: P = 0.6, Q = 0.6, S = 0.66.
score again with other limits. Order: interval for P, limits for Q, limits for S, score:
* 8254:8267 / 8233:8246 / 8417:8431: 0.9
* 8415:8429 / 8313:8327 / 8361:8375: 1.1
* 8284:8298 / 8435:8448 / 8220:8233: 1.5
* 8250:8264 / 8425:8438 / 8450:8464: 3.2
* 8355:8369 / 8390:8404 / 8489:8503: -1.0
